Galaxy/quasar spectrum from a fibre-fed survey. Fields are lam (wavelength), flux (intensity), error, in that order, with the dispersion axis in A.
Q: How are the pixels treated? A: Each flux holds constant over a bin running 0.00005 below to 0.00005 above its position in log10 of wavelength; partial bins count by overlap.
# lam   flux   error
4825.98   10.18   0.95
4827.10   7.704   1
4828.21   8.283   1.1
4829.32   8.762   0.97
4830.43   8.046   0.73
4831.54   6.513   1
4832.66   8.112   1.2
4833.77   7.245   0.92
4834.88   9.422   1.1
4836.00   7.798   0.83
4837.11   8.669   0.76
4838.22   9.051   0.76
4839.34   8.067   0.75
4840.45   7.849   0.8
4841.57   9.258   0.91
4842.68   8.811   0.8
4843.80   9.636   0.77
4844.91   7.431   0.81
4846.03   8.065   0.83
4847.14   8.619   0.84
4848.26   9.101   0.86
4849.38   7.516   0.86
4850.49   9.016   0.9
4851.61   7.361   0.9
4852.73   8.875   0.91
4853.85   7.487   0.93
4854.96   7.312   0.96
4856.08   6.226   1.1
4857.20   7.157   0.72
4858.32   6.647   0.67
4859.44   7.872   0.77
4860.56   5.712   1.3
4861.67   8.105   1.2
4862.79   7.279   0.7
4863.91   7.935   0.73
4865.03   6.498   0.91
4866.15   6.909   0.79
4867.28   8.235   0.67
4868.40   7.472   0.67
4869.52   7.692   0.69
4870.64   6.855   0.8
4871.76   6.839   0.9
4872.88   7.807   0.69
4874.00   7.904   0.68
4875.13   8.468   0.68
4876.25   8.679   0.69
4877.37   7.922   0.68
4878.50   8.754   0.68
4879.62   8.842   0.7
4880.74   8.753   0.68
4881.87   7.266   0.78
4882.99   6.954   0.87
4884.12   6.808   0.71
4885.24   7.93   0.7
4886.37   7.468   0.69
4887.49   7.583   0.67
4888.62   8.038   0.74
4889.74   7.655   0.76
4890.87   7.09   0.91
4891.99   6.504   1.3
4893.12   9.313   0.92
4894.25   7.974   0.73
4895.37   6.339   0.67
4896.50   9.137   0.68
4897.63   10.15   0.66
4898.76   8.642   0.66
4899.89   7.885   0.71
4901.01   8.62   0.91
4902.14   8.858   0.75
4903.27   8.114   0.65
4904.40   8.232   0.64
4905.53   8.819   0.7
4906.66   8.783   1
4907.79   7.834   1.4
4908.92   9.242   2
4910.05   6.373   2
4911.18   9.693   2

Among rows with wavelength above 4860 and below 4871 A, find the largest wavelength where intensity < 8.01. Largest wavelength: 4870.64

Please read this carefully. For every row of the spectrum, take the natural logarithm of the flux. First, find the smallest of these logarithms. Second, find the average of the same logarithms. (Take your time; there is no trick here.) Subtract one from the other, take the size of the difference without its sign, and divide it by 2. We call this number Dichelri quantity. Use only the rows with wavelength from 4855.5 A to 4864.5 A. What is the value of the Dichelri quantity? 0.107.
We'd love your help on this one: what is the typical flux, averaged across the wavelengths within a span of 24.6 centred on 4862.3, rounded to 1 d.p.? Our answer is 7.4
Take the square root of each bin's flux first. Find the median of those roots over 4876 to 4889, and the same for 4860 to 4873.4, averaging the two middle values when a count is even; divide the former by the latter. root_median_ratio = 1.04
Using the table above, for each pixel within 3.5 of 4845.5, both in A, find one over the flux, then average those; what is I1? 0.117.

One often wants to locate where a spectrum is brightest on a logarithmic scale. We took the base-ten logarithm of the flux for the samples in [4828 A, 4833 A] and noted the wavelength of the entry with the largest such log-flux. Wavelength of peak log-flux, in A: 4829.32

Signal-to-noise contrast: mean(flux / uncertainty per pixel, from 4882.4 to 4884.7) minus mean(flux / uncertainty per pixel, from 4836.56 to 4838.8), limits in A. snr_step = -3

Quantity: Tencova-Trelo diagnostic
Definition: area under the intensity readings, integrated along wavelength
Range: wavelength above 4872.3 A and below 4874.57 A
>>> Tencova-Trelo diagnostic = 18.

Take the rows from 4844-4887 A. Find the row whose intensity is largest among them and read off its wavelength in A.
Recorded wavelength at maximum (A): 4848.26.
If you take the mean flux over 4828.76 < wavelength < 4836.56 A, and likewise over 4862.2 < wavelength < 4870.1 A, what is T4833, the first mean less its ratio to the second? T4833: 6.91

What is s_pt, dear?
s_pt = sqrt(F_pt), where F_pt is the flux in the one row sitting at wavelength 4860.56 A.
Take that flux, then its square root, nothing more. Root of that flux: 2.39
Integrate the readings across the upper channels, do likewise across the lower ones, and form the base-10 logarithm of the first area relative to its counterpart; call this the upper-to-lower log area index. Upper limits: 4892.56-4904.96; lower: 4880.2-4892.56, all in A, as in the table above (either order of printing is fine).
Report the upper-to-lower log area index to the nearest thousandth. 0.057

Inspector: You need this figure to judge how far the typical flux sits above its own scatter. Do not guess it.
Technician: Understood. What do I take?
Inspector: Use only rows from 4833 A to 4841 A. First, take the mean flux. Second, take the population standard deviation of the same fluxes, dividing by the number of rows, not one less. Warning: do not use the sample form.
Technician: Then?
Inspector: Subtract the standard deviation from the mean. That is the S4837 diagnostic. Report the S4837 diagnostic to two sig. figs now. 7.6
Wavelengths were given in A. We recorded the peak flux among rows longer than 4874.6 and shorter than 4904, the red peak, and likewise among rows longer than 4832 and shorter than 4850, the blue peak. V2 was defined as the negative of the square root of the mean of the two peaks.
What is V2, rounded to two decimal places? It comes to -3.15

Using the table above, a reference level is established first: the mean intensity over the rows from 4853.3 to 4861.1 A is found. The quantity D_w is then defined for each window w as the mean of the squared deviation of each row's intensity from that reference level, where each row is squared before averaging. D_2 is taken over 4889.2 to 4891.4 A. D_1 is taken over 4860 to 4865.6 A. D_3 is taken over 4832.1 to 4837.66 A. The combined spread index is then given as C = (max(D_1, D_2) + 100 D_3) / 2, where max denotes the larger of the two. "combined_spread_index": 117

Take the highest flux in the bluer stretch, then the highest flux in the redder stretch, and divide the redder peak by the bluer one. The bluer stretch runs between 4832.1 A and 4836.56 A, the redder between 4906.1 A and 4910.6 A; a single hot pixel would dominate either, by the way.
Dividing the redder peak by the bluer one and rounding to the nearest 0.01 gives 0.98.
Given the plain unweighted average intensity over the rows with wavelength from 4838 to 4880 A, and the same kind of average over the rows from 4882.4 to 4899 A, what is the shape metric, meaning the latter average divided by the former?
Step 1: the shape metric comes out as 0.995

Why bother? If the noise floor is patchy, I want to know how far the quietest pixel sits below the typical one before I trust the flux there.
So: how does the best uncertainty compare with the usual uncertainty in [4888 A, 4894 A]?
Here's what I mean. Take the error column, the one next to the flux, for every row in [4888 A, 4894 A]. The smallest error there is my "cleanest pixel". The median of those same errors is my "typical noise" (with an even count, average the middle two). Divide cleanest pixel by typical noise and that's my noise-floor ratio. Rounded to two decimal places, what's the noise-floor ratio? 0.81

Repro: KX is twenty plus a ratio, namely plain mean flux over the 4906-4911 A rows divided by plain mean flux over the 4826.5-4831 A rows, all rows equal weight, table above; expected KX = 21.0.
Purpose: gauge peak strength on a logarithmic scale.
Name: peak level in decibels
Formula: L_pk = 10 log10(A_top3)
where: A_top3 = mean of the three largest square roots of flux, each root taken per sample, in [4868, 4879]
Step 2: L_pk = 4.68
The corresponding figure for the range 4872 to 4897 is 4.79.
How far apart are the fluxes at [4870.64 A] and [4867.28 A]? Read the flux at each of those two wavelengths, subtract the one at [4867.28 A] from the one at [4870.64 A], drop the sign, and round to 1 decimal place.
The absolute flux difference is 1.4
